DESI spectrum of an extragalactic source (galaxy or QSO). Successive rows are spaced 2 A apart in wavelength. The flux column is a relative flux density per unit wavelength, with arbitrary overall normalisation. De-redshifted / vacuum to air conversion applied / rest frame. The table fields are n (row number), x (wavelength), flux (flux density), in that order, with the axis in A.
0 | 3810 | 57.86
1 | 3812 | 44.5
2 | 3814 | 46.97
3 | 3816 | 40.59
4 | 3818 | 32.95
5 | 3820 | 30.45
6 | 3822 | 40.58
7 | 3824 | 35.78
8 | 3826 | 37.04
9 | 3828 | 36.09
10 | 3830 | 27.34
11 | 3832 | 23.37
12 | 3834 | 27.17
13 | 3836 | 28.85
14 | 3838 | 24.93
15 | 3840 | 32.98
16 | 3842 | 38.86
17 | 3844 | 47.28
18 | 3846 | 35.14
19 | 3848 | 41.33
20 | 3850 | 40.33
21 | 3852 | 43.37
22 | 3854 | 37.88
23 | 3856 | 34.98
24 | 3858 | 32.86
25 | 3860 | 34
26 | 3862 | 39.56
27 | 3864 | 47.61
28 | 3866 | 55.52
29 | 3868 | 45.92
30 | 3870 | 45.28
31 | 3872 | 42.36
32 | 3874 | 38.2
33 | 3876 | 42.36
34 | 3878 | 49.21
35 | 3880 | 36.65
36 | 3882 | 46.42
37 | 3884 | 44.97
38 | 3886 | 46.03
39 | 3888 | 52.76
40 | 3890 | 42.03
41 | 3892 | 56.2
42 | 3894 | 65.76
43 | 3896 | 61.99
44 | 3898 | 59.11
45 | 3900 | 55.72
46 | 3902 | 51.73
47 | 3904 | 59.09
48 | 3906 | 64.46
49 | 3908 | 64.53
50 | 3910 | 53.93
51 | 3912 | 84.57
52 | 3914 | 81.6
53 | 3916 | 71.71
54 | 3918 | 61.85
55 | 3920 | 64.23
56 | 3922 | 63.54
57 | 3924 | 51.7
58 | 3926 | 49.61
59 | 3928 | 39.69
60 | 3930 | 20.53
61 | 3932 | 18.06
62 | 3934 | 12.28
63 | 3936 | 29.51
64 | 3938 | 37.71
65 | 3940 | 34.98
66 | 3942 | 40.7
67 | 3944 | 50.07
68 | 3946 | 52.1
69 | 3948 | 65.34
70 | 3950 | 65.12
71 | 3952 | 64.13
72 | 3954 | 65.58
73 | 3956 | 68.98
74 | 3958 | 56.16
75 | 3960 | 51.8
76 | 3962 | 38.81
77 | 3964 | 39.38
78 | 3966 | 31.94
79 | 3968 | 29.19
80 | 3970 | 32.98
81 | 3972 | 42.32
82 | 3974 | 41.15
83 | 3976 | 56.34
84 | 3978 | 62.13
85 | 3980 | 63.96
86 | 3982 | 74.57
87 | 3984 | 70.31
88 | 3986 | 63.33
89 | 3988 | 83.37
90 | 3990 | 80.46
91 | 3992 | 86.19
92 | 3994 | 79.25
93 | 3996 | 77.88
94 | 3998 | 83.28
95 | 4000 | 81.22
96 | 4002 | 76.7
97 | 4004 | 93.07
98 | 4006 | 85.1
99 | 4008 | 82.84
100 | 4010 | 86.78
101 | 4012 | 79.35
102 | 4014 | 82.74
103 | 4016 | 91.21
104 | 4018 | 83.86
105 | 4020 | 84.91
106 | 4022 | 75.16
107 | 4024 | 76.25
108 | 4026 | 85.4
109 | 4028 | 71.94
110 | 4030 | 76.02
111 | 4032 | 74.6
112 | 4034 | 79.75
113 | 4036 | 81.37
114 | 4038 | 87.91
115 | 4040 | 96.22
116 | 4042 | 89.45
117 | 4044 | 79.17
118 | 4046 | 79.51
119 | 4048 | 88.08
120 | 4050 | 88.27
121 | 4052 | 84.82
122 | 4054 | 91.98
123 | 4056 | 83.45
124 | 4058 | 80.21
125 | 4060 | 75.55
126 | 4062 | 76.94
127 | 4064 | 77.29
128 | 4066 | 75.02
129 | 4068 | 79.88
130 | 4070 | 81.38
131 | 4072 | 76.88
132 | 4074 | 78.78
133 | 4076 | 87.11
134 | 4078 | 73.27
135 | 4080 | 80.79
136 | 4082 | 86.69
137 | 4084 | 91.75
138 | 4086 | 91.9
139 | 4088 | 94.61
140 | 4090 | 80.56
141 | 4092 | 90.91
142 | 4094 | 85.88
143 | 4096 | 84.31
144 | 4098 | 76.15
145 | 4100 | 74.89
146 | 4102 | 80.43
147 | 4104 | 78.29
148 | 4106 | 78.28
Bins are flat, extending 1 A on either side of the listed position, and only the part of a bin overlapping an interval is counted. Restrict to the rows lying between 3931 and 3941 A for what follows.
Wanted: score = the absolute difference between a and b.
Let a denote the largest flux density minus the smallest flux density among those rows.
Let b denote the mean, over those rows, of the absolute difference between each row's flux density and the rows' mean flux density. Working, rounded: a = 25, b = 9.1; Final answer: 16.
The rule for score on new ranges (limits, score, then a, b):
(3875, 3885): 9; 13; 3.5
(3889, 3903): 18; 24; 5.4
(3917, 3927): 9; 15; 6.0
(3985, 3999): 18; 23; 4.9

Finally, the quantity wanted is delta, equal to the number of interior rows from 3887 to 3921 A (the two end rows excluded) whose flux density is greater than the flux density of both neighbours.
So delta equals 3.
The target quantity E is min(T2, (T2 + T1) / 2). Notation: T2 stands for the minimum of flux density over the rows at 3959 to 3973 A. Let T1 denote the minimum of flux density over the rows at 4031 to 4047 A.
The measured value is 29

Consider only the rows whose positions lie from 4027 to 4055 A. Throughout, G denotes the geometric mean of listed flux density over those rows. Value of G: 83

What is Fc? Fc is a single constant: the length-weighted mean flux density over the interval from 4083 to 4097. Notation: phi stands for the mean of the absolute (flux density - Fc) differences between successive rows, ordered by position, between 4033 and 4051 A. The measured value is 5.33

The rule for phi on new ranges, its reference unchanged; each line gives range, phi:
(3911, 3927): 5.67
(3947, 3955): 0.89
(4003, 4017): 5.58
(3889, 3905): 6.45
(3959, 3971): 5.51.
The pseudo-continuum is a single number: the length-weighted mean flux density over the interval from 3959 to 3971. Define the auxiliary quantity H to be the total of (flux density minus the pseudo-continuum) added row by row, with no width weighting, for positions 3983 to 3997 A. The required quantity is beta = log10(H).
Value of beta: 2.4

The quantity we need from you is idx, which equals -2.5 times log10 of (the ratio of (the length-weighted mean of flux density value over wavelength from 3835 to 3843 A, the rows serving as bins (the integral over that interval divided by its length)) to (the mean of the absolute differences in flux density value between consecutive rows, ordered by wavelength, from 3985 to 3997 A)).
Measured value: -1.57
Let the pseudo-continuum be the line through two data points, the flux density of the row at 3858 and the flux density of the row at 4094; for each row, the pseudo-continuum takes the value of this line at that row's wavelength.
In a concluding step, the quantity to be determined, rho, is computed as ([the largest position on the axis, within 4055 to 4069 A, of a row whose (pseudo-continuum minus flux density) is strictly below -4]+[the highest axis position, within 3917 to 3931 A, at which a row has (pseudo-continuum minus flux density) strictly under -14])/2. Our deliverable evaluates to 3989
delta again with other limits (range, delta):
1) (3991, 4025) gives 5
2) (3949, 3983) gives 3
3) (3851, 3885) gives 3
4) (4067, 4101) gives 4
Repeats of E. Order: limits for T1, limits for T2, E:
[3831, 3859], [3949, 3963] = 31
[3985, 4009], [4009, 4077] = 68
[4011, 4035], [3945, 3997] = 29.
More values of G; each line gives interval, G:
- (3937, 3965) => 51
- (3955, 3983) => 47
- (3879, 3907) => 52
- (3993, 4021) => 83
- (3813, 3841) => 33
